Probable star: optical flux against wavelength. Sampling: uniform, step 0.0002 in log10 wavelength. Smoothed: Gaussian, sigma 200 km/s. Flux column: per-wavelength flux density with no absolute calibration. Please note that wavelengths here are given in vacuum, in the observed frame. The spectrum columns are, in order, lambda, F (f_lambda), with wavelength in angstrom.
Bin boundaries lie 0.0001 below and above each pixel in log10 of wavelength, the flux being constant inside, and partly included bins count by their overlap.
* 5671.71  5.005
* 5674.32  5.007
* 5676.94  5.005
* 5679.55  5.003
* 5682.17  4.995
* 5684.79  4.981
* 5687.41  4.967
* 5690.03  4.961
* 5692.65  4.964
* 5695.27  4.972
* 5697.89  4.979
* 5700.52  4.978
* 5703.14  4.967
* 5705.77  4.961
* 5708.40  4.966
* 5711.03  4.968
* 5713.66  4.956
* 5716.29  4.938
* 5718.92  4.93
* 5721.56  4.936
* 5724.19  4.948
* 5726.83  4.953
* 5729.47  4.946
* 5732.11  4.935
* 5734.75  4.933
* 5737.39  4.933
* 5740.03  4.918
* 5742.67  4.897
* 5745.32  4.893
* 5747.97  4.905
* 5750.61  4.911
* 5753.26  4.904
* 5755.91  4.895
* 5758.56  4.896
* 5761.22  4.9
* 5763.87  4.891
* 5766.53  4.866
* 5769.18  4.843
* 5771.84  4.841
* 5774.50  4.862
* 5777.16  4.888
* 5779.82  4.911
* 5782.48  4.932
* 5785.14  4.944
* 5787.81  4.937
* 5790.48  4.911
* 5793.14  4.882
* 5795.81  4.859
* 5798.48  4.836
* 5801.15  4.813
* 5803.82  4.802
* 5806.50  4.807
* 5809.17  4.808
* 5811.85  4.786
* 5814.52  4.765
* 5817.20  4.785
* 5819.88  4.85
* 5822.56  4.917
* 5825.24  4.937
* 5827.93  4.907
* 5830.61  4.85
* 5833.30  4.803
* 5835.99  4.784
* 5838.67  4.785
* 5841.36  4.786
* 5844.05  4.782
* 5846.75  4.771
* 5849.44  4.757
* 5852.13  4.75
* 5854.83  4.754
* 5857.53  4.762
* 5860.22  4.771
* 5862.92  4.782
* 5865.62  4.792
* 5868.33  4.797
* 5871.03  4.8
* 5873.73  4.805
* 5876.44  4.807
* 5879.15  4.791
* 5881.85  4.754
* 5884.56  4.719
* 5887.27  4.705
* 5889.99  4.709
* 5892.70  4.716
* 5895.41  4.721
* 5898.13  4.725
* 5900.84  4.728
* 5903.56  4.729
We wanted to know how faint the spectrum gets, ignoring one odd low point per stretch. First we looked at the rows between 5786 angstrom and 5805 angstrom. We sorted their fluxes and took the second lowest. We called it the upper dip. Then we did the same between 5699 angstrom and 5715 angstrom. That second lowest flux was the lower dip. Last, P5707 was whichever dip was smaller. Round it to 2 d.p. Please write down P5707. 4.81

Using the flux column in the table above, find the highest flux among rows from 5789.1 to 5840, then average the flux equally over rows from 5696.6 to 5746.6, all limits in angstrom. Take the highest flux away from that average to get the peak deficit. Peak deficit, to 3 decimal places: 0.007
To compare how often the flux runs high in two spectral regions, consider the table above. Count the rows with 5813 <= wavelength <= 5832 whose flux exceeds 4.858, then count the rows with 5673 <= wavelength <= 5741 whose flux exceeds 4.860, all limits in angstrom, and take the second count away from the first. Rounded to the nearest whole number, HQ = -23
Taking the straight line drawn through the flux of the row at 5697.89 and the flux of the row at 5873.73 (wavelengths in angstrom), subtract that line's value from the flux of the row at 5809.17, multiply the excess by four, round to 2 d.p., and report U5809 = -0.24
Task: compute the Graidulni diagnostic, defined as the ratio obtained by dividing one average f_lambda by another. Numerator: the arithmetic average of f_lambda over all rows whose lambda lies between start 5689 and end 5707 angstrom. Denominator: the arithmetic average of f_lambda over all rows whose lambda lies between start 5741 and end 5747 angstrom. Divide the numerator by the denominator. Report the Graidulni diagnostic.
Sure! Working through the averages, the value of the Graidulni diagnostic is 1.02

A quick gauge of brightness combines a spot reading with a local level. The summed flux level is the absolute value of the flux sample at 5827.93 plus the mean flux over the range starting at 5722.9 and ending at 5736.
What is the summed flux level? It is 9.85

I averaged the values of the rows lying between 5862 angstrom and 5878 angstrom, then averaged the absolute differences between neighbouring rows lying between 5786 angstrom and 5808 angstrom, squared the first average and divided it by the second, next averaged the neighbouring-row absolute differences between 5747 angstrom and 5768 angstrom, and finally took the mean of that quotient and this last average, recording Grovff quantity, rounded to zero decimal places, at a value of 575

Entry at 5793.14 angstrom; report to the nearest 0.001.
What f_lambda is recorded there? 4.882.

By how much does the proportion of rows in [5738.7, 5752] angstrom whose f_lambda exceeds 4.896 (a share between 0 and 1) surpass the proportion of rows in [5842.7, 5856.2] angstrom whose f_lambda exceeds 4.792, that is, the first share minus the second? 0.80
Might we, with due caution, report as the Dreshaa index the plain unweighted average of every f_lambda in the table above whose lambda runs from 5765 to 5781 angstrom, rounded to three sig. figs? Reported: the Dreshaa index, 4.87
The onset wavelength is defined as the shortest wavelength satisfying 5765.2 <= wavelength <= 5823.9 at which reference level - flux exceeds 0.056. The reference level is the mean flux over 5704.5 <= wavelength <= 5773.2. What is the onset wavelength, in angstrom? 5769.18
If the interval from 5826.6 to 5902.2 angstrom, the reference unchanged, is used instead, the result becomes 5830.61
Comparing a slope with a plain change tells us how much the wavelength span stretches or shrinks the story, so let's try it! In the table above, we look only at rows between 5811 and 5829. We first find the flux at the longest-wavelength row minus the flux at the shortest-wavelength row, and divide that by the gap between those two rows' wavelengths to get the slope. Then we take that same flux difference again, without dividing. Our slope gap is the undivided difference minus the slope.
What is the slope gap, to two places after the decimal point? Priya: 0.11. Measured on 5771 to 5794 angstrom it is 0.04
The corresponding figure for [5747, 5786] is 0.04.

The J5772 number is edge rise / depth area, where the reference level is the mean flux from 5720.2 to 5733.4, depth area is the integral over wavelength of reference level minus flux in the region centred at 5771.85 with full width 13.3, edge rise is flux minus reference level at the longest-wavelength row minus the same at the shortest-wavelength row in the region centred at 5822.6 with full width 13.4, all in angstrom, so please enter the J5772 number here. 0.11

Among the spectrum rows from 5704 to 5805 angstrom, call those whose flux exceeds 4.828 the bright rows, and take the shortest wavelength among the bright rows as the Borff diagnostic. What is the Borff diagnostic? 5705.77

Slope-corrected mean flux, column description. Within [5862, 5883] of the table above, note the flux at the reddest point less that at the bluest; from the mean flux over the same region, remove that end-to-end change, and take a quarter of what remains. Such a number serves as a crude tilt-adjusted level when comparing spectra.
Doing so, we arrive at 1.20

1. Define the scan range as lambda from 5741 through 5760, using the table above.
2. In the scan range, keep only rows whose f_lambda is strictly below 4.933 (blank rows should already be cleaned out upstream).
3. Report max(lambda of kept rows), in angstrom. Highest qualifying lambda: 5758.56 angstrom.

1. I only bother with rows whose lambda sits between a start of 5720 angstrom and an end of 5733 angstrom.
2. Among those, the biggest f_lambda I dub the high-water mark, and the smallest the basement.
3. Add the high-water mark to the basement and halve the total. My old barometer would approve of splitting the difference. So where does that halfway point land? 4.94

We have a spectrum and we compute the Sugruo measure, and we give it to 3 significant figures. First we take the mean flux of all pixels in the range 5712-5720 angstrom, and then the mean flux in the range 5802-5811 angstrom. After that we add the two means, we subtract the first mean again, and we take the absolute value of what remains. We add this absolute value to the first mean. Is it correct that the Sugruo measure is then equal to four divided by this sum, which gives 0.410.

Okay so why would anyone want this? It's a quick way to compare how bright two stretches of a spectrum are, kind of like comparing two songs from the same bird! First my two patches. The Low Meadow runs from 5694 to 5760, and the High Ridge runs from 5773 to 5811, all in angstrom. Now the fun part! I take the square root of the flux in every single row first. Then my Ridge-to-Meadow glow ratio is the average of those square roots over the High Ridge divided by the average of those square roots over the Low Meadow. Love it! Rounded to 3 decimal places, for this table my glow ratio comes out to 0.993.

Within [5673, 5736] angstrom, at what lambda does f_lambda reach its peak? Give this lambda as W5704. 5674.32 angstrom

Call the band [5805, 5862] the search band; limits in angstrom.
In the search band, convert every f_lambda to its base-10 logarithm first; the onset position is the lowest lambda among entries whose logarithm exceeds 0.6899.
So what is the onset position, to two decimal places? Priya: 5822.56 angstrom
